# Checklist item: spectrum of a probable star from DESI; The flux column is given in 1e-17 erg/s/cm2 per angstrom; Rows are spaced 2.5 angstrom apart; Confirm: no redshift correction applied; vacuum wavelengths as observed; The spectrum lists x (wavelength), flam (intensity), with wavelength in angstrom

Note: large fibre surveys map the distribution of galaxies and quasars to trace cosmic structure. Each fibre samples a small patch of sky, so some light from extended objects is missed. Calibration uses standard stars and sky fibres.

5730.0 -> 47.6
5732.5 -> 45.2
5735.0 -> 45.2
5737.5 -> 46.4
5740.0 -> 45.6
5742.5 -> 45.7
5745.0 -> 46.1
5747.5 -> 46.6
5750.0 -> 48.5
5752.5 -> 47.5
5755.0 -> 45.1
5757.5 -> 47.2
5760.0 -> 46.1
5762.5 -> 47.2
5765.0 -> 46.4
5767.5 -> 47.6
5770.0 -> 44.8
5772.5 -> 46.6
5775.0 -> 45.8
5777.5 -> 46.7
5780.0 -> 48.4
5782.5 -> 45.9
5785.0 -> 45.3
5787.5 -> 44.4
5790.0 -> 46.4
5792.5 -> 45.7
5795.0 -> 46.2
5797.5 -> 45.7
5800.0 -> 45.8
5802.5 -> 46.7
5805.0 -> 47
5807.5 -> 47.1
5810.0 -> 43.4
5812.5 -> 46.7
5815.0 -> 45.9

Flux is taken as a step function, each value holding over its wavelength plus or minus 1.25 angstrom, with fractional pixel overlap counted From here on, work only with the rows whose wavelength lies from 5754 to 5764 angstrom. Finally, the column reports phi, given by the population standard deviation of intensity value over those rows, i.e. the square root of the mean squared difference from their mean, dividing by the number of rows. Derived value 0.87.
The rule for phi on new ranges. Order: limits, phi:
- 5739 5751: 1.06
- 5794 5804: 0.39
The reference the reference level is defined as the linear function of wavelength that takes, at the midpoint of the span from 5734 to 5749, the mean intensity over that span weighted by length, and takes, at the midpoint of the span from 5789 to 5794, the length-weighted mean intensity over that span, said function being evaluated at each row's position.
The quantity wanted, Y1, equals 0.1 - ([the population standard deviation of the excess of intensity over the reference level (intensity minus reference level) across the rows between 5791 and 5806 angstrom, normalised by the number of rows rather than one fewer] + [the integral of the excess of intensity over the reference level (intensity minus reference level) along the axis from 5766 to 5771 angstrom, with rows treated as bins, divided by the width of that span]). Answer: -0.7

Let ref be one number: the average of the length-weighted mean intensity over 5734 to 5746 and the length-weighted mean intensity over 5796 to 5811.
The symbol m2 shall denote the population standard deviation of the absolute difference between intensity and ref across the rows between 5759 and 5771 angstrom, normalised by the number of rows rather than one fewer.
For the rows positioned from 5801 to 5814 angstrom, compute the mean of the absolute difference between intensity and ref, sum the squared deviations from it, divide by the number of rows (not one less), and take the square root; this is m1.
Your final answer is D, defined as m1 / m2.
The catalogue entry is 1.2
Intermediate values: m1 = 0.6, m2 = 0.543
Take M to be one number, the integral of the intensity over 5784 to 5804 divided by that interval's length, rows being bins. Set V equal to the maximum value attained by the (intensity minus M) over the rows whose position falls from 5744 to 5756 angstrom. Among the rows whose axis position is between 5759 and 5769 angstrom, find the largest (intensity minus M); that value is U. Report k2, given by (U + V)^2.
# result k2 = 20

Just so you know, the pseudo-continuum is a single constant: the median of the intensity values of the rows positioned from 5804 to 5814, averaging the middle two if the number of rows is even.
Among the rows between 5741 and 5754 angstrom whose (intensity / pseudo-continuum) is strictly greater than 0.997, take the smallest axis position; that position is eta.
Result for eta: 5750.0 angstrom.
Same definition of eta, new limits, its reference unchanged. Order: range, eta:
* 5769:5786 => 5780.0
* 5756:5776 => 5757.5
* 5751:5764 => 5752.5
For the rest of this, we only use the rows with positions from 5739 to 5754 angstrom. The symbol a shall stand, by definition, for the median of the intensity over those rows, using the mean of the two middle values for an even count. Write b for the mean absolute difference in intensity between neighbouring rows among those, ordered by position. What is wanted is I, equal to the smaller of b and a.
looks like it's 0.78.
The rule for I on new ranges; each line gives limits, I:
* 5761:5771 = 1.60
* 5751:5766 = 1.50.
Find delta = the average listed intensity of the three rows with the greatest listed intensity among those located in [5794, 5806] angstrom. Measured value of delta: 46.6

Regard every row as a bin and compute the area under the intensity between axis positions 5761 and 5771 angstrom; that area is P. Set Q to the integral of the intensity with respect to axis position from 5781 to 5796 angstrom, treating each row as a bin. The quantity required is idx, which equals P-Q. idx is -220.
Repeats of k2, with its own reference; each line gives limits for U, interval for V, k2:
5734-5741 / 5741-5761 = 11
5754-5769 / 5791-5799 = 5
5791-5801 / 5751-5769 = 5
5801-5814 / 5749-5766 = 16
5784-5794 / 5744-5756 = 11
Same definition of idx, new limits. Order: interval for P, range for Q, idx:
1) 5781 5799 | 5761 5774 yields 218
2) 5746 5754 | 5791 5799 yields 12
